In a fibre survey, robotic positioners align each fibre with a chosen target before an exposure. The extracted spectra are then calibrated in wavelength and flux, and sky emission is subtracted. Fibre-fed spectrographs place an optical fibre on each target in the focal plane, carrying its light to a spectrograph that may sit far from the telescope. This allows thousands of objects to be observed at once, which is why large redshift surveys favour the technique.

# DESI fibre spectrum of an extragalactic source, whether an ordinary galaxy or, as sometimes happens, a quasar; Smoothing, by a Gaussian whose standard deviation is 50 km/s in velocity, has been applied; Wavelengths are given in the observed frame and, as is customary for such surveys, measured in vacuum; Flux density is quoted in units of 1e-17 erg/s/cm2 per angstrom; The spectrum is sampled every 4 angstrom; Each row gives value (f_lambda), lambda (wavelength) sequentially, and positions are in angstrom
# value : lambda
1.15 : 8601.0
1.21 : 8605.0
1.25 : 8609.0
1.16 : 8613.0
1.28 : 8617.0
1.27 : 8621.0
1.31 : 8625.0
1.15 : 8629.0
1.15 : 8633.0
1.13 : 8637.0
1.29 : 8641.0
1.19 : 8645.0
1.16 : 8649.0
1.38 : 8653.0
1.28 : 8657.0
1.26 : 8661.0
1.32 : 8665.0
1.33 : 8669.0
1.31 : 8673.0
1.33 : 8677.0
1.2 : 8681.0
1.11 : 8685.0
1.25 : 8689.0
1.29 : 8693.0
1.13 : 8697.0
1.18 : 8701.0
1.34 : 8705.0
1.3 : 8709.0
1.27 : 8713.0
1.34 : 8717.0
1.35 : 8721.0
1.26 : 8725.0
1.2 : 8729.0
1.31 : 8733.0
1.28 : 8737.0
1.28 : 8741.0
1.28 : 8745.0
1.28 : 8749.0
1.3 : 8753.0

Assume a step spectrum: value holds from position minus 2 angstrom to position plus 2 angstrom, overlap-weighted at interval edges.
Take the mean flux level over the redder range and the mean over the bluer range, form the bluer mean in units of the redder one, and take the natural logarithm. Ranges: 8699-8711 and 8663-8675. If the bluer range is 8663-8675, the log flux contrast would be 0.036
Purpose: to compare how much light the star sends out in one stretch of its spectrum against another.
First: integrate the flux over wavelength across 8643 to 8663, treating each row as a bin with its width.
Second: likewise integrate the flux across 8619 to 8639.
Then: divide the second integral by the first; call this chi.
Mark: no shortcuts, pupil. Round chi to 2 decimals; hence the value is 0.96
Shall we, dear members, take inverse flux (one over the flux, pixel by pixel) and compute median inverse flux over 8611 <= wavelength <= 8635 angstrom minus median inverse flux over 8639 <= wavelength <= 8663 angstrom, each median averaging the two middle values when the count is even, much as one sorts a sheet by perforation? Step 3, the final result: 0.04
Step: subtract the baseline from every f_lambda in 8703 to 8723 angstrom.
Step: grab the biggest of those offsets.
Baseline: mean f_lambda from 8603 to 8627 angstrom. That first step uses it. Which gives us 0.103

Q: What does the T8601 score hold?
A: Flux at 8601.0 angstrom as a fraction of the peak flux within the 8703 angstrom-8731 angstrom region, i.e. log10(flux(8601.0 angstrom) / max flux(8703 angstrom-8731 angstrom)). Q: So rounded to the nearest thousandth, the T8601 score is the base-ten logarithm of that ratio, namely -0.070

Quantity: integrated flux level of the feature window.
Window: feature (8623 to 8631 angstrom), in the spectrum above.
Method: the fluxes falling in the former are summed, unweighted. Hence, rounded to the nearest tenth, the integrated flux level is 2.5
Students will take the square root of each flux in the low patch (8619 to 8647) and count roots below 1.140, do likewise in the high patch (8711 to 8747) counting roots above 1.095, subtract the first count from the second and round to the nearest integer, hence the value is 3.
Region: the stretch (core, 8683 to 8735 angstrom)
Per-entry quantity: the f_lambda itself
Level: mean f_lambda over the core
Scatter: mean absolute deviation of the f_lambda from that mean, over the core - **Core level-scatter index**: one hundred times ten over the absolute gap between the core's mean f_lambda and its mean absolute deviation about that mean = 838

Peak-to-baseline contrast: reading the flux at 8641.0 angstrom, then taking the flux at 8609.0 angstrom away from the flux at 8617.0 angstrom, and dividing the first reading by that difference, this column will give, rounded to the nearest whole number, 43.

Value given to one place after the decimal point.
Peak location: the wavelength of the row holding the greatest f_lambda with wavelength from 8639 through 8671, 8653.0 angstrom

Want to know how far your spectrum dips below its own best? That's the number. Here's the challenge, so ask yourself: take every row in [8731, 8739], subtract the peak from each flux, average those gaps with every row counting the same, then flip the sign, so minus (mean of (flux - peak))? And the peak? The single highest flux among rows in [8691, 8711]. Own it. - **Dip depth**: 0.045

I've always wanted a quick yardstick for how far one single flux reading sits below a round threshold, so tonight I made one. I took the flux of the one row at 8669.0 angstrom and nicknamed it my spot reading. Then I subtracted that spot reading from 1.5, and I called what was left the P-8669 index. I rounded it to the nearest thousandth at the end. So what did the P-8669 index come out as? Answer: 0.170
